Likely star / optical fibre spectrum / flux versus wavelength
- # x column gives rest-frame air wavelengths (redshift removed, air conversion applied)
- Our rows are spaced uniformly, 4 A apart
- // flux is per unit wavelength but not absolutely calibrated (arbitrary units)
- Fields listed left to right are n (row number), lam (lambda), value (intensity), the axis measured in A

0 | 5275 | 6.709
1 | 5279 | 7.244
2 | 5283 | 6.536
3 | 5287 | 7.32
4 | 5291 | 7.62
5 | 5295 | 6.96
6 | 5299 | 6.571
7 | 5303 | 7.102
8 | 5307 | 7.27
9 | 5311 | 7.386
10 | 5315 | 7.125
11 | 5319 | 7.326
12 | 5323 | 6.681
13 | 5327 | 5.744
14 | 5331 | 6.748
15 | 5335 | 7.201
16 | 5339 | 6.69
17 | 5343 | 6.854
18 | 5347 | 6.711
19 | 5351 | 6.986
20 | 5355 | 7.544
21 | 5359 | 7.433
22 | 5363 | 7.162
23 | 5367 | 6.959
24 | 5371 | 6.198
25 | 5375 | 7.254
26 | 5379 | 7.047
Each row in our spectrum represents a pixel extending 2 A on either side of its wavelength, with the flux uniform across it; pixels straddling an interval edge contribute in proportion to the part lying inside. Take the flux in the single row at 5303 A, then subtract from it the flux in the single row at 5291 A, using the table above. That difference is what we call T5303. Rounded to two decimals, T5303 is -0.52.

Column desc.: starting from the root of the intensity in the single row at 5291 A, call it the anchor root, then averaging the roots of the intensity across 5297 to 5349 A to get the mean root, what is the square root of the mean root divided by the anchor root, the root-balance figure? 0.97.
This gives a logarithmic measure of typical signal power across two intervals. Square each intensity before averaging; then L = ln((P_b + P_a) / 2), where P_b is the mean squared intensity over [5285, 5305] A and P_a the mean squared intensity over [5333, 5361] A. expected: 3.92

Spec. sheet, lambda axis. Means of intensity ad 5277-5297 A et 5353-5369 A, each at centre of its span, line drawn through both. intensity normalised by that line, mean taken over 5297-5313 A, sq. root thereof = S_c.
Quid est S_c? 0.994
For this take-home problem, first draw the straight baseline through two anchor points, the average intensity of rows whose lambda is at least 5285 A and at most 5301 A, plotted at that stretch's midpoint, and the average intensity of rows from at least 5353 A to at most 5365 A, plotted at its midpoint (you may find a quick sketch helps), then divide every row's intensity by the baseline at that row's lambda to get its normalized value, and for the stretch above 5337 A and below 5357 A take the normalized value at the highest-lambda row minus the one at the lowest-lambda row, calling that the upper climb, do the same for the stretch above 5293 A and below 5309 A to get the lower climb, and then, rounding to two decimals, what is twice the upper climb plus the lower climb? 0.25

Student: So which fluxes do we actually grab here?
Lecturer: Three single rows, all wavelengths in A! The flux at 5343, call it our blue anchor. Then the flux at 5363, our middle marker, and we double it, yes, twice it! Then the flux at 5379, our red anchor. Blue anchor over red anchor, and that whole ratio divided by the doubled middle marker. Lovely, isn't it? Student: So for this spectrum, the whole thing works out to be 0.068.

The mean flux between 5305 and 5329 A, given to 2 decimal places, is 6.92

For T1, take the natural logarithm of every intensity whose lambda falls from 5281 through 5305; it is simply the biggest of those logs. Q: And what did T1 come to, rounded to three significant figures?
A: 2.03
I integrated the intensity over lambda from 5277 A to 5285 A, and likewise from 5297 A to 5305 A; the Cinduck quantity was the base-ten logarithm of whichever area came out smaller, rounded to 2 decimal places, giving 1.74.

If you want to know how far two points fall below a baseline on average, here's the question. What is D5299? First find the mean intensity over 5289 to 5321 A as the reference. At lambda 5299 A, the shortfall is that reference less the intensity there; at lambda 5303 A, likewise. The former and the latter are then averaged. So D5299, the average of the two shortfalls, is 0.3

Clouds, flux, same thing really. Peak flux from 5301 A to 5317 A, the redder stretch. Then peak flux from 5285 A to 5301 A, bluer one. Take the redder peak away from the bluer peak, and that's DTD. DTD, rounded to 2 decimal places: 0.23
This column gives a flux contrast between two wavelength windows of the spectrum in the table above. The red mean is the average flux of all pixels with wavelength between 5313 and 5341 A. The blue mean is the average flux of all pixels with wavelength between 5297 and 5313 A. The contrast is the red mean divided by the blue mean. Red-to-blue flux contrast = 0.96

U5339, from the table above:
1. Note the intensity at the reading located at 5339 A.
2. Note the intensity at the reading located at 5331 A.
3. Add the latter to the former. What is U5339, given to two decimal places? 13.44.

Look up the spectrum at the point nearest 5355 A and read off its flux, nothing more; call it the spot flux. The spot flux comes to 7.544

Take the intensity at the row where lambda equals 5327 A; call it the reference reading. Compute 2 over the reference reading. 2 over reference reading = 0.348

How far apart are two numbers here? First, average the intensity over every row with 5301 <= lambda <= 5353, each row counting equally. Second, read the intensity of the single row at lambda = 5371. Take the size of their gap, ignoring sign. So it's 0.71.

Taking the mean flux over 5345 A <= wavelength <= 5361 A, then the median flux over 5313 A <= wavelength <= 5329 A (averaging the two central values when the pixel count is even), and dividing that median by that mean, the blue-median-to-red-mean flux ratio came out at 0.96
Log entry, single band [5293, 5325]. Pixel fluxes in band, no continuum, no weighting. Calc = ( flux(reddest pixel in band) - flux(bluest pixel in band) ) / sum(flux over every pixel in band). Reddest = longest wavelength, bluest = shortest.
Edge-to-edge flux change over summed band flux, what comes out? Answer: -0.005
